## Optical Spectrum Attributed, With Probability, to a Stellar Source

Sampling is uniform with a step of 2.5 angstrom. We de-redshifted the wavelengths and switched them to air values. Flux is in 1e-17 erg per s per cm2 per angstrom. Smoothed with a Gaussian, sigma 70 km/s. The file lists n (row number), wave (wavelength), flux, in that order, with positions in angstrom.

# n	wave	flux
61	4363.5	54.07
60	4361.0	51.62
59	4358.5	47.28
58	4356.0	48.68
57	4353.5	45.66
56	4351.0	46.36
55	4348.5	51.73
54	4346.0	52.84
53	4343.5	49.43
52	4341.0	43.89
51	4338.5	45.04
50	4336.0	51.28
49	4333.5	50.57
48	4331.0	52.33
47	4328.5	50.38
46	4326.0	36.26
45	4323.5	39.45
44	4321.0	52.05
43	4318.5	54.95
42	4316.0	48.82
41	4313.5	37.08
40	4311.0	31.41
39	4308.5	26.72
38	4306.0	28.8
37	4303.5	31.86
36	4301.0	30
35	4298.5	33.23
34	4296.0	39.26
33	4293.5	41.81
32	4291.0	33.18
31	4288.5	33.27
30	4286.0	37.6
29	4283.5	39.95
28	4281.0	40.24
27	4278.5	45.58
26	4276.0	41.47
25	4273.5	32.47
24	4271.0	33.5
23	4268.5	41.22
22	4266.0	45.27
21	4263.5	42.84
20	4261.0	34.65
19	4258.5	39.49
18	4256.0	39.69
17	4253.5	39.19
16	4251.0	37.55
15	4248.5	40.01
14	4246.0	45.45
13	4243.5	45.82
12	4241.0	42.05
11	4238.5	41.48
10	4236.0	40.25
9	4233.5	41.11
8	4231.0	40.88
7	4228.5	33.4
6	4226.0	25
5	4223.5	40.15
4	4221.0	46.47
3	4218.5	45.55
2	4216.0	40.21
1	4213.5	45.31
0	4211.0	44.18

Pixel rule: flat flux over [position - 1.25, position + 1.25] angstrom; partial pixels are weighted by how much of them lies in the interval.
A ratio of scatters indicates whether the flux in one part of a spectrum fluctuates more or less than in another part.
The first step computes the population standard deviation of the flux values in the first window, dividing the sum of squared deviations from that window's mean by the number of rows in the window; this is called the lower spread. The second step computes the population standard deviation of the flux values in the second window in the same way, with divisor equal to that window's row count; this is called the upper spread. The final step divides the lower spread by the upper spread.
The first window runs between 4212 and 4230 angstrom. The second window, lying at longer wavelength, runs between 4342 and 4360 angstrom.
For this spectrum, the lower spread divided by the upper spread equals 2.9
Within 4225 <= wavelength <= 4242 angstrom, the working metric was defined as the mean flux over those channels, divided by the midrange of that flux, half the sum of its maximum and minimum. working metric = 1.13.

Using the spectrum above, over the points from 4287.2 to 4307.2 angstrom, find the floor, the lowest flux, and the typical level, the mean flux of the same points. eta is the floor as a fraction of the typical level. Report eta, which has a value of 0.85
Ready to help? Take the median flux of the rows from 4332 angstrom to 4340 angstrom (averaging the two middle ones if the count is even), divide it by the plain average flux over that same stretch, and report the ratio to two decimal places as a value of 1.03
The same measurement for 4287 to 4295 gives 0.92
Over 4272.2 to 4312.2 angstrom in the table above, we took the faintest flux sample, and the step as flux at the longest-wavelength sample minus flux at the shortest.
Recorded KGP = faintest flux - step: 28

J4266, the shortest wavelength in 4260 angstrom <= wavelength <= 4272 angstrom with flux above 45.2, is 4266.0 angstrom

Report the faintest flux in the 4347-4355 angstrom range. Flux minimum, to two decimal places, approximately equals 45.66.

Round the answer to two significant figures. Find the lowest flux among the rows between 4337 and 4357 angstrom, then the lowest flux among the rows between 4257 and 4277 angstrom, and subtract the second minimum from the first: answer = 11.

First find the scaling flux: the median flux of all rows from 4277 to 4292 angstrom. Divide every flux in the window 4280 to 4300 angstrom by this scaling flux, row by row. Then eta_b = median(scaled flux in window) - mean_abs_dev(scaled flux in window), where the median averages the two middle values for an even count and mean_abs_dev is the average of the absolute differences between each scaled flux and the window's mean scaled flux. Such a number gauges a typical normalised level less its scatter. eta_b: 0.91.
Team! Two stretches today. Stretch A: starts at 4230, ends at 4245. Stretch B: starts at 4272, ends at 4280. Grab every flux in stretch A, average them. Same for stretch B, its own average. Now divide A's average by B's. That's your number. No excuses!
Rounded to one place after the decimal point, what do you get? 1.1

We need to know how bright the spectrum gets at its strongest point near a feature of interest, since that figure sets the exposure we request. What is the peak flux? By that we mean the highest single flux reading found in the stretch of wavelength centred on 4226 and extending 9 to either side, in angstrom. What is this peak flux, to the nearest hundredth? 46.47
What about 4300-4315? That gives 37.08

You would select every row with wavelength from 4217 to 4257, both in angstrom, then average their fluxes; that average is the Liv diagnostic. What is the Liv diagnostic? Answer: 40.3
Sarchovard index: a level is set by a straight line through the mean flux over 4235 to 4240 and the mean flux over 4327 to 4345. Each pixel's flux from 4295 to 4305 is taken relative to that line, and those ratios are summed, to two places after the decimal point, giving 2.92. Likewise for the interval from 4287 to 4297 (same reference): 3.25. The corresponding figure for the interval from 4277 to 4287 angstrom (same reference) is 3.67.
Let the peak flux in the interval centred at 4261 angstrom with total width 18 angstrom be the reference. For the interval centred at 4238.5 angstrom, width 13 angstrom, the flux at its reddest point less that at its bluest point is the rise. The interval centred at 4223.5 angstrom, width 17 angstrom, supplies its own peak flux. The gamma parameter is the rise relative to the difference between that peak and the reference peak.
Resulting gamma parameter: 3.9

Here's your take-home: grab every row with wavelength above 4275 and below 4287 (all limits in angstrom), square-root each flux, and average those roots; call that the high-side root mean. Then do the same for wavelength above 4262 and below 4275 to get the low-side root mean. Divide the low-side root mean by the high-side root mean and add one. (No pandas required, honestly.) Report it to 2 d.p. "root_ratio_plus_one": 1.97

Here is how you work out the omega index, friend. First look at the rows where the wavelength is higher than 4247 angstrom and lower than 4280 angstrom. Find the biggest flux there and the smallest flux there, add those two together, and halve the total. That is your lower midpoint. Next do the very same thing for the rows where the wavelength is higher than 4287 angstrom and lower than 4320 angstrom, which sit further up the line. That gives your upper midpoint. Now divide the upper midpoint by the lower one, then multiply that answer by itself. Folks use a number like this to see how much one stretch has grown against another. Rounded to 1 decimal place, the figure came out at 1.1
